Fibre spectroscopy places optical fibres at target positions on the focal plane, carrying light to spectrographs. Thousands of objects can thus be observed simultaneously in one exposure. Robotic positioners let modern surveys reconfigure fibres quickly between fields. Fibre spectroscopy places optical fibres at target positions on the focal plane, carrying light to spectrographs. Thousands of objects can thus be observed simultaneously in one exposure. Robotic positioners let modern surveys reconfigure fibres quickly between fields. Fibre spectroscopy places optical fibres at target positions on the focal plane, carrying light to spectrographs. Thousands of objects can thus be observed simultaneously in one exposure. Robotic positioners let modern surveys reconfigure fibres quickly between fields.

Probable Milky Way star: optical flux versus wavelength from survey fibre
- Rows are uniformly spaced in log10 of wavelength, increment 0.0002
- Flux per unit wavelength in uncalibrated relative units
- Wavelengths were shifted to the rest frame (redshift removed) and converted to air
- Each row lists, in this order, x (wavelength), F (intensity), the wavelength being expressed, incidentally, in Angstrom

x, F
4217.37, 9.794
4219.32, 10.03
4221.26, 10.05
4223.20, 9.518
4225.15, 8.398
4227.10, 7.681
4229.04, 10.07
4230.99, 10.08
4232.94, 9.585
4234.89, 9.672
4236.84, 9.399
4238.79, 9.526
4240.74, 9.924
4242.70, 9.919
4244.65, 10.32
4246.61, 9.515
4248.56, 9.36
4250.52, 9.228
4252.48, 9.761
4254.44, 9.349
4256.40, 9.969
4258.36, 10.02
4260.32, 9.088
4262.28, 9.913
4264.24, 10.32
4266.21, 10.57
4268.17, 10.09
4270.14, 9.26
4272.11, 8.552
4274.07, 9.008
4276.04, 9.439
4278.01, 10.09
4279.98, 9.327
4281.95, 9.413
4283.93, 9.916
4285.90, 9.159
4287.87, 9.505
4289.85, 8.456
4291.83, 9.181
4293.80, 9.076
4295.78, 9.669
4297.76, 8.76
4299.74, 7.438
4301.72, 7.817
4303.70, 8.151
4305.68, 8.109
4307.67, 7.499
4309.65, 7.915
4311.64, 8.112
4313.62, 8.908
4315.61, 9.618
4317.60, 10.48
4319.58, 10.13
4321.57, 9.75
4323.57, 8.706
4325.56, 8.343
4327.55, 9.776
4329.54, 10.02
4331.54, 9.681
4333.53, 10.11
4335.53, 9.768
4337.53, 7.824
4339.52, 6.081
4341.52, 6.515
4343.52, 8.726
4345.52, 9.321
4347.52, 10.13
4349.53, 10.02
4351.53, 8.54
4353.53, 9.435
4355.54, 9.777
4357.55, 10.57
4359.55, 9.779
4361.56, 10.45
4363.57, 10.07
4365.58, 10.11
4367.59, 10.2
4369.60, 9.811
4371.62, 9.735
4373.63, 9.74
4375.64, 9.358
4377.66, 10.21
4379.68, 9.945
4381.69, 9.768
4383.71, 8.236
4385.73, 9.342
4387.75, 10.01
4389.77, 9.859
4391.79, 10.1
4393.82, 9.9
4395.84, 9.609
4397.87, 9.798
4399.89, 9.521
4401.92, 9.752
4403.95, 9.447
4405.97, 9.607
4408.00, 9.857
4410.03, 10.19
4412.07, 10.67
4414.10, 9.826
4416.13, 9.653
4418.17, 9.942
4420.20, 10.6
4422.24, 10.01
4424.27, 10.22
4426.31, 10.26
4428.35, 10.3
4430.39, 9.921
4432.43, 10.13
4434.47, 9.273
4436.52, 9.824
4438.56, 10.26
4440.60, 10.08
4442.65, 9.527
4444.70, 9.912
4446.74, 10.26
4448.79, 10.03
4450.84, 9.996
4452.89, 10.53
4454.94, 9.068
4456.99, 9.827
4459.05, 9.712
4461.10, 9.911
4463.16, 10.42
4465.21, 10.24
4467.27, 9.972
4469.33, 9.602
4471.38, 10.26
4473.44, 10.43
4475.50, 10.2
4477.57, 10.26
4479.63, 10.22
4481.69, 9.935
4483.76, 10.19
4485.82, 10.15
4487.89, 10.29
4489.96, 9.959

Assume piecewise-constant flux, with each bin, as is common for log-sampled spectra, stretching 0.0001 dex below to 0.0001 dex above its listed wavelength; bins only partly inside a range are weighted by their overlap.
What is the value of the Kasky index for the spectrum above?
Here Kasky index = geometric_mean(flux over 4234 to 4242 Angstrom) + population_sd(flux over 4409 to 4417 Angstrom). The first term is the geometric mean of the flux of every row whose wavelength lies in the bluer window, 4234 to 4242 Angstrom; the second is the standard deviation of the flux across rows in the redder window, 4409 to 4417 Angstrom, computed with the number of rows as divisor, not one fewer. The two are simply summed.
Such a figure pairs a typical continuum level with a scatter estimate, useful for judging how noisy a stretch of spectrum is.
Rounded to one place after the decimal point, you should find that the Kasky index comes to 10.0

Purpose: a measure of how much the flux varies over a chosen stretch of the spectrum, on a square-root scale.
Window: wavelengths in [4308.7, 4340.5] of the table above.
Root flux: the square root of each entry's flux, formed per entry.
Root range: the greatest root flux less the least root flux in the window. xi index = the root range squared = 0.59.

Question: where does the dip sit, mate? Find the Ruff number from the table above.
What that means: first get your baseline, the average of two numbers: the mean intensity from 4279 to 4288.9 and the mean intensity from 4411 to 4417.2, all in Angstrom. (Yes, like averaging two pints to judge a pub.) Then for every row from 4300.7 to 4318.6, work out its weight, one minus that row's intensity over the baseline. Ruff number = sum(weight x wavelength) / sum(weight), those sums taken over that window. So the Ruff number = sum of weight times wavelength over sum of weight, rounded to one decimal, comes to 4306.6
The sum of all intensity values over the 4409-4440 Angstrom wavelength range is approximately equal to 151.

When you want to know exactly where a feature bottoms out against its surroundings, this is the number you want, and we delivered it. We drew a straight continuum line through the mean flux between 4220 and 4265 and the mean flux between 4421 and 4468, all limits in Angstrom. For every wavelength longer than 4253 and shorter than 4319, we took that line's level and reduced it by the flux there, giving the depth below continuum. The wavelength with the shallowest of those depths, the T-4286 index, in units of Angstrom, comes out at 4266.21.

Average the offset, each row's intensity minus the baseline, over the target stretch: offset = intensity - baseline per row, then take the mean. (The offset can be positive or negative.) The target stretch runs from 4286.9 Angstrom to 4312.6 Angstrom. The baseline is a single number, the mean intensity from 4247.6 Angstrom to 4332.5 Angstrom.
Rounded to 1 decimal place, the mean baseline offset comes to -0.8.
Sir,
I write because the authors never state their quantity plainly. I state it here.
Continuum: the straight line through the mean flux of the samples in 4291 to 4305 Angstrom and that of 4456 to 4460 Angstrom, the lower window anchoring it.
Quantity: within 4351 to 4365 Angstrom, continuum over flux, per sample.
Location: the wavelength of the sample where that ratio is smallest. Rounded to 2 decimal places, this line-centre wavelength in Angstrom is 4357.55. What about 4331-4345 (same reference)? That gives 4333.53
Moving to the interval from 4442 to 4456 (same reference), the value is 4452.89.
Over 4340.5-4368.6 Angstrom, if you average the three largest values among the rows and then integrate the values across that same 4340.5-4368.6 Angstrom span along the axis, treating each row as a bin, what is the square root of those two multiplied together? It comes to 52.8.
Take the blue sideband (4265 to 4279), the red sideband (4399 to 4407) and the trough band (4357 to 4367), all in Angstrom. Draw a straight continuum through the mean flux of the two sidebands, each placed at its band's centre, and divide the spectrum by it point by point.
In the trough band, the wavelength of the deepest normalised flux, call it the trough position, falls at 4359.55 Angstrom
